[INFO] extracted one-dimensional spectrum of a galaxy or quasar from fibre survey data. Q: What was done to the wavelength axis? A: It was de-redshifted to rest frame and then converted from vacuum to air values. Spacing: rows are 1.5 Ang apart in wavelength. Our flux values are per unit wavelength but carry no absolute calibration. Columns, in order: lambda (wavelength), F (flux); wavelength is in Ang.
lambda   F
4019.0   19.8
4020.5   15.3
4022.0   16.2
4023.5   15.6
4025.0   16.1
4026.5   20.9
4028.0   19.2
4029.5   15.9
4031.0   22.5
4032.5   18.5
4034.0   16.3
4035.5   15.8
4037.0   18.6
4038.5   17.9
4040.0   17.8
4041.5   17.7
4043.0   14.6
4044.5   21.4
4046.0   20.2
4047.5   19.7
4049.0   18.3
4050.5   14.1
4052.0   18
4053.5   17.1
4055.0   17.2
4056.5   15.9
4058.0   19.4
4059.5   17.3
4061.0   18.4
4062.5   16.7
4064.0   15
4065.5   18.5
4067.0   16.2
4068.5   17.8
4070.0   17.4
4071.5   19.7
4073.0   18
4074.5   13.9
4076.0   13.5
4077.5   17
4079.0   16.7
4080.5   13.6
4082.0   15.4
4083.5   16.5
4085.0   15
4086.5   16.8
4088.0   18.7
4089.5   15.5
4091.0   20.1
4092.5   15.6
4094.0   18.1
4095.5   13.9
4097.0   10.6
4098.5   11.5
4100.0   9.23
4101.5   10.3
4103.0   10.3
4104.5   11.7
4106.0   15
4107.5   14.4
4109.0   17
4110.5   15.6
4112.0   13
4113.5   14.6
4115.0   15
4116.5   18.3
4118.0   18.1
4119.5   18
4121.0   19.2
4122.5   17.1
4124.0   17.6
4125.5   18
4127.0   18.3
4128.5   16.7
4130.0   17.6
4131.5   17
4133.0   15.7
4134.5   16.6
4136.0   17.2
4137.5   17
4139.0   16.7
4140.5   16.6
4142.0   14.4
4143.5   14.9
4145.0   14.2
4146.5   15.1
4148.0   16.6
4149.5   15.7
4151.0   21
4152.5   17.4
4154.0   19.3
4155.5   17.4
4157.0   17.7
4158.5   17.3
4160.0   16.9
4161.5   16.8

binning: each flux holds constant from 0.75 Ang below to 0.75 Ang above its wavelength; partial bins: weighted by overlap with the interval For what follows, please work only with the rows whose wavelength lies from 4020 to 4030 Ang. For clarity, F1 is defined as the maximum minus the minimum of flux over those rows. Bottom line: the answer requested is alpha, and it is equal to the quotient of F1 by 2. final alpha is 2.8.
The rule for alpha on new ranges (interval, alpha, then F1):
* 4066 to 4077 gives 3.1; 6.2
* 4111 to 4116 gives 1.0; 2.0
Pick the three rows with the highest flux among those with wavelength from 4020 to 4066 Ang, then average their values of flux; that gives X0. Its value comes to 21.6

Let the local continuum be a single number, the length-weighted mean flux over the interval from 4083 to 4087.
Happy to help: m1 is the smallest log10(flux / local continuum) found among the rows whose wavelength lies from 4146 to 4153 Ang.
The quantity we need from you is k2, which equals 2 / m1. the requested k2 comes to -77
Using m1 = -0.03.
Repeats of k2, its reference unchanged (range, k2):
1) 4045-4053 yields -36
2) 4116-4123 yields 71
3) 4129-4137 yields -221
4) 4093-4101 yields -8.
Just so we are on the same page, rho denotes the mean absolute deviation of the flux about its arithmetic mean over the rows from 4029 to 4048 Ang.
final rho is 1.78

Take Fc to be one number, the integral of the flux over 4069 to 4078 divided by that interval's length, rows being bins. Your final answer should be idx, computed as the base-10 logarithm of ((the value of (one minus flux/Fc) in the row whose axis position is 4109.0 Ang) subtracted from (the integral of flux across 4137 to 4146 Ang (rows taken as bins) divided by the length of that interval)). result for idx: 1.19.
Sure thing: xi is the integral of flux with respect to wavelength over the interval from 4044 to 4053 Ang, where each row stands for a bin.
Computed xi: 166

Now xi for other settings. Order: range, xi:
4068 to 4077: 150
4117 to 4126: 162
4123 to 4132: 158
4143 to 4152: 147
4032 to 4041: 157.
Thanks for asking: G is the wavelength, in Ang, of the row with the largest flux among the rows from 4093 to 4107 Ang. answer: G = 4094.0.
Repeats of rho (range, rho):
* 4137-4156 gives 1.38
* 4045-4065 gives 1.40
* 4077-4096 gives 1.42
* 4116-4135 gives 0.72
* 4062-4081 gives 1.56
